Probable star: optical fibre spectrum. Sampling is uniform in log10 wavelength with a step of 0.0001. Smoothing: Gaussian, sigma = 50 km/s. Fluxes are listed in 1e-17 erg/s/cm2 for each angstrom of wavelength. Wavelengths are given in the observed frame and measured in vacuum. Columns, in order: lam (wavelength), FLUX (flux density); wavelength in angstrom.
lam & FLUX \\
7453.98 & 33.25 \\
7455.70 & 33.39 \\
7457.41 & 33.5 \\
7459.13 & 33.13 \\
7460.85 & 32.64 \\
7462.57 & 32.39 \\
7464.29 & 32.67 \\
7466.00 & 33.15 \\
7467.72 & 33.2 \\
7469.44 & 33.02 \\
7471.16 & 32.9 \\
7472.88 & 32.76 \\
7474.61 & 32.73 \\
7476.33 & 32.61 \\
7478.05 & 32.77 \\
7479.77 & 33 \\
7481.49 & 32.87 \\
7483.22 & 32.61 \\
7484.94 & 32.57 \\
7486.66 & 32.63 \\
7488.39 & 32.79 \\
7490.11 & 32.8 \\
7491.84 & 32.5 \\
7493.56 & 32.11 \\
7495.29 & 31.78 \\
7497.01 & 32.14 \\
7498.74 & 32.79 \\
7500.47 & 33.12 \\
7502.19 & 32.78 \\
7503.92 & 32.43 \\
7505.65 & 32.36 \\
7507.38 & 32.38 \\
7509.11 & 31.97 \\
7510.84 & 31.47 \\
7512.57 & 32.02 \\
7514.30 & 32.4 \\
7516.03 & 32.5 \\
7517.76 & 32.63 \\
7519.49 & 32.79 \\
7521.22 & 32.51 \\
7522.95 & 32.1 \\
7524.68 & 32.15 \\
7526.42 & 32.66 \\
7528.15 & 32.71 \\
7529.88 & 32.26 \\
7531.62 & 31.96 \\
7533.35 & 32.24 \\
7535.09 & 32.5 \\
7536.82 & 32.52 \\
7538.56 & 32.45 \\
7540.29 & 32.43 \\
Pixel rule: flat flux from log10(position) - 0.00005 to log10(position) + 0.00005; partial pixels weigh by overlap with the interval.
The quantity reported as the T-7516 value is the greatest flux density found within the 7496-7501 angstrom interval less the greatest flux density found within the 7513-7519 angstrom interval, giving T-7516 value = 0.5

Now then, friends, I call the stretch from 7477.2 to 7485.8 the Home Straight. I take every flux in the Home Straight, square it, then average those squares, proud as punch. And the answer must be 1074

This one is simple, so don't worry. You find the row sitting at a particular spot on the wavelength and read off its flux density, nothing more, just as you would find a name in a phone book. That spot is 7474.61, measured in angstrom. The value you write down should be 32.73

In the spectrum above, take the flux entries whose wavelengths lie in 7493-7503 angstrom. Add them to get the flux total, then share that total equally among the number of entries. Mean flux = 32.5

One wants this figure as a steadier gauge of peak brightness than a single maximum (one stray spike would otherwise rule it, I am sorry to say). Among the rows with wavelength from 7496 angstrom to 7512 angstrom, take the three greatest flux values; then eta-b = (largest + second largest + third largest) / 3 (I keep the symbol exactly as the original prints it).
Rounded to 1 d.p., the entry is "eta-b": 32.9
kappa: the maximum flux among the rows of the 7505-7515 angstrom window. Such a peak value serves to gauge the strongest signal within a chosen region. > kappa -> 32.4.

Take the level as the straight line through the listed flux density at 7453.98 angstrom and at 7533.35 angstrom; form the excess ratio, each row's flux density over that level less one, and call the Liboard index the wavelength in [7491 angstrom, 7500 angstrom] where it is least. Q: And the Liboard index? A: 7495.29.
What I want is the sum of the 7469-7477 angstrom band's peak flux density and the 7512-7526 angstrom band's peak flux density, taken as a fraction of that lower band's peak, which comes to 1.99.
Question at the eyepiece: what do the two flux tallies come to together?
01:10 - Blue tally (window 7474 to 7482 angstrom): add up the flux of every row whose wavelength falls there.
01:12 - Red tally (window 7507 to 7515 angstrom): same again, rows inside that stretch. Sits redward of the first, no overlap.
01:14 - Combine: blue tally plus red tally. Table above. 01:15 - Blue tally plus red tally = 324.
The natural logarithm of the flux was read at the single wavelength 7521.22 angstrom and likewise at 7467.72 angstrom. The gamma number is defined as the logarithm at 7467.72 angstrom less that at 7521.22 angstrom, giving 0.021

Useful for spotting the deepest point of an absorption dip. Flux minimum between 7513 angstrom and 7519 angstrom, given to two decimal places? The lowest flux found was 32.40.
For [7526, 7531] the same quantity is 32.26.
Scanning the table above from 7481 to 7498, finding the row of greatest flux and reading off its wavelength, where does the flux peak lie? 7481.49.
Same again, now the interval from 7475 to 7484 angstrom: 7479.77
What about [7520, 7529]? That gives 7528.15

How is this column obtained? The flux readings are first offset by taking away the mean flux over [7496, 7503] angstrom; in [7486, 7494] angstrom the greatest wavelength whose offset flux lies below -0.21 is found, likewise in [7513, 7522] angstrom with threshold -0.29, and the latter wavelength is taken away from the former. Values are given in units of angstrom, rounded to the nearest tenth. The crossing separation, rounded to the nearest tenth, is -20.7 angstrom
